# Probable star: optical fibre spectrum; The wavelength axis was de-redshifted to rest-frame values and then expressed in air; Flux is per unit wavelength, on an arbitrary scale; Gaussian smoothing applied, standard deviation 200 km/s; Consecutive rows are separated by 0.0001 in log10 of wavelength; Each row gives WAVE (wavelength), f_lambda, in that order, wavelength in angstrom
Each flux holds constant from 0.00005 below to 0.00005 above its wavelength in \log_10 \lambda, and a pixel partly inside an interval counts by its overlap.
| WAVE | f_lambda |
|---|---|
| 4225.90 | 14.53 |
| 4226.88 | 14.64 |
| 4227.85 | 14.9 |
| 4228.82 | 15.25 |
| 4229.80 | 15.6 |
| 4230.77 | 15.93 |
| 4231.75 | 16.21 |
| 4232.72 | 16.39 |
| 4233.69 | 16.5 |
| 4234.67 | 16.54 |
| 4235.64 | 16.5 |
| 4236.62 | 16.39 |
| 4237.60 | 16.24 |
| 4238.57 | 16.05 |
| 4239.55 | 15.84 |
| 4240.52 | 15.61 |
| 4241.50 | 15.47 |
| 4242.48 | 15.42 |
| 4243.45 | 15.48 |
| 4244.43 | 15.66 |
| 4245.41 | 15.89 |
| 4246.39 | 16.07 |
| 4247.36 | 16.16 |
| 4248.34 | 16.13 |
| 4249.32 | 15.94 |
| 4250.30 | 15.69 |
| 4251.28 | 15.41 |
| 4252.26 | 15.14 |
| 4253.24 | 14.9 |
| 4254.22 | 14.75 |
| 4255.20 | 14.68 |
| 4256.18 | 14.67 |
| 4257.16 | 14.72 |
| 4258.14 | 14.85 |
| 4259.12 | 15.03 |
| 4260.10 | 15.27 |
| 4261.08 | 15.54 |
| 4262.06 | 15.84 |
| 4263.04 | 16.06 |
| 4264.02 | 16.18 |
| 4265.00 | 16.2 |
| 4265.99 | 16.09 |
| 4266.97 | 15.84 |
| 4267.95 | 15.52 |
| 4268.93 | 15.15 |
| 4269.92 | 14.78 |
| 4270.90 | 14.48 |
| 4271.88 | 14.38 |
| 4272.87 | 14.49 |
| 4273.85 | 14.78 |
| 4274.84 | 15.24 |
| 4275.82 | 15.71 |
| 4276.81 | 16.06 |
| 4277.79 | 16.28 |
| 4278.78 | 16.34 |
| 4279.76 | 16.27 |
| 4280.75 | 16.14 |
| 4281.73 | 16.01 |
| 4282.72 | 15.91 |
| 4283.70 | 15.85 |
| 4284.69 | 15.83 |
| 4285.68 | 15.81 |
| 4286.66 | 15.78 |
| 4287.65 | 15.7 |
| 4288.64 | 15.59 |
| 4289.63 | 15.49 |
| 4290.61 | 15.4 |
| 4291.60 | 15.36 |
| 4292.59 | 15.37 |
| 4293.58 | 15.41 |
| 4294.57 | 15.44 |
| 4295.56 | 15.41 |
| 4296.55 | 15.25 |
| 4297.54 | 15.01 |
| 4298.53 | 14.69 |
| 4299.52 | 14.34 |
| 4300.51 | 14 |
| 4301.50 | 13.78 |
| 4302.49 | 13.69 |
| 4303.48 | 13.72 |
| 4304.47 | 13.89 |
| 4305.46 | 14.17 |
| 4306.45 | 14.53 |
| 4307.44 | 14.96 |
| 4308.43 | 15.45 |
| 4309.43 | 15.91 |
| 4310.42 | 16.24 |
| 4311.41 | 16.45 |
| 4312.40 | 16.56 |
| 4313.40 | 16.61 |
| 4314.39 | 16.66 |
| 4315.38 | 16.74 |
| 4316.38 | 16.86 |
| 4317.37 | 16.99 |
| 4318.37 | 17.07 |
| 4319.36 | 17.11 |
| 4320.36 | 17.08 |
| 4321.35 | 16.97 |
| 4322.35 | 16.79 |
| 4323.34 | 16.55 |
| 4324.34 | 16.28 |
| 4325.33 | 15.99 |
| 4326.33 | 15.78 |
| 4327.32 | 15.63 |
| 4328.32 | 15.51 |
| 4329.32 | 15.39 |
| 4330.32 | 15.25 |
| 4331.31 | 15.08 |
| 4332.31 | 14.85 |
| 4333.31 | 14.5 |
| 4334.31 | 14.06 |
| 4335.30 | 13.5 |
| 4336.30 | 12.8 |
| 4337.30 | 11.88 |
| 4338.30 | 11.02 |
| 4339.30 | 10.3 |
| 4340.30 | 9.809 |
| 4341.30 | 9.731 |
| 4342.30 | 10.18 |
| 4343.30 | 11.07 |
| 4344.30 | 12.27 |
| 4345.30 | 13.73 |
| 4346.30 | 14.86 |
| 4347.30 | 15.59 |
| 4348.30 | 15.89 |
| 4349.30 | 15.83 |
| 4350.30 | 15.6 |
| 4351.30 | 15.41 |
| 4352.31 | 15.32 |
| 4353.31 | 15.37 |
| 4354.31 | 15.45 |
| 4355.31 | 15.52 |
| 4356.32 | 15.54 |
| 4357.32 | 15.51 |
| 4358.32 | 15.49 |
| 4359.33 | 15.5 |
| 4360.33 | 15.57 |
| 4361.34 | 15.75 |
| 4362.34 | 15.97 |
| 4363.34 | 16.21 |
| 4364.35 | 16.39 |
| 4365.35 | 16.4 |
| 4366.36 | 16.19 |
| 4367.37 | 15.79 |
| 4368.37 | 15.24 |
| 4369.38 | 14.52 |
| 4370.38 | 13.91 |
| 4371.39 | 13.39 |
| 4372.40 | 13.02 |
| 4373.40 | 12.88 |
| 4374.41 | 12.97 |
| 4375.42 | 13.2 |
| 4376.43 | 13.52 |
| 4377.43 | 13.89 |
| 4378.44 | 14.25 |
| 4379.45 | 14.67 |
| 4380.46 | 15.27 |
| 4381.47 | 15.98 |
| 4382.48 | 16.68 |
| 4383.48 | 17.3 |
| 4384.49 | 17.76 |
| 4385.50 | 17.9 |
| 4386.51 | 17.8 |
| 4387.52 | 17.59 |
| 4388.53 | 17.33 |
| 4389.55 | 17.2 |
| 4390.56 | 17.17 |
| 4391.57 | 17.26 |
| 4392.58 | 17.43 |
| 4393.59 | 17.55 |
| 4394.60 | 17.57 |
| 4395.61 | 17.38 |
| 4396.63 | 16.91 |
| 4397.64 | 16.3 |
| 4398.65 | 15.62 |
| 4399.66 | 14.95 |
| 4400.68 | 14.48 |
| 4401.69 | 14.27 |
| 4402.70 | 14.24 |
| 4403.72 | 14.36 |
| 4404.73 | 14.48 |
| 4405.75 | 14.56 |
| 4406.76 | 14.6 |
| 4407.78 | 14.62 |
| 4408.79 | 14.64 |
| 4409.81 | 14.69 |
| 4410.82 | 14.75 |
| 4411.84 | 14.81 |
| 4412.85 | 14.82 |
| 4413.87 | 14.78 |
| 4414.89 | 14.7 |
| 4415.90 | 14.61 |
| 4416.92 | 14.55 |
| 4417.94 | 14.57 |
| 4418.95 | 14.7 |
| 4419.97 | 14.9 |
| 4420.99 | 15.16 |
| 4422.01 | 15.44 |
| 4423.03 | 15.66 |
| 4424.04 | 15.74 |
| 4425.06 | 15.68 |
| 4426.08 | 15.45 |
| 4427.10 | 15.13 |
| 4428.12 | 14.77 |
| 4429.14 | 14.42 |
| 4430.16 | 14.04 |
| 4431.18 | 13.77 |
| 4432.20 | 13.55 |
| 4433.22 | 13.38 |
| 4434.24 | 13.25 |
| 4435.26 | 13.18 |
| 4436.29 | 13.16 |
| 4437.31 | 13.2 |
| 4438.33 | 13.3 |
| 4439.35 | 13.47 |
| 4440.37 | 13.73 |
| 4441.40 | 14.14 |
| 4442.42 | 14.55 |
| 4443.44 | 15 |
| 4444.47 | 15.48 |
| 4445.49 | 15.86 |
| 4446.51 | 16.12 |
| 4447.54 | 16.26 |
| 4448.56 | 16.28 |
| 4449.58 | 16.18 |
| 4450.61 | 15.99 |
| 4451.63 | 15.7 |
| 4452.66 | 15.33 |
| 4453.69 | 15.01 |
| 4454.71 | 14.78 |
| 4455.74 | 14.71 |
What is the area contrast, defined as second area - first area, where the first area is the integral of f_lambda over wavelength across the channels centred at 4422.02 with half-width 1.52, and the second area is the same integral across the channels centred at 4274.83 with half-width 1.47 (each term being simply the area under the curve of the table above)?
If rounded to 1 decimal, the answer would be -2.1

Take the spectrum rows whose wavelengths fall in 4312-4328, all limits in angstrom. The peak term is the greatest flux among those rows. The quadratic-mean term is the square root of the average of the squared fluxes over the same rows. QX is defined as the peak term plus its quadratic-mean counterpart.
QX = 33.7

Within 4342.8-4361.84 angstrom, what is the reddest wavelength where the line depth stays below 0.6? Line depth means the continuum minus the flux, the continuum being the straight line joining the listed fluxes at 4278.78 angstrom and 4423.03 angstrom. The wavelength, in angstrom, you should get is 4361.34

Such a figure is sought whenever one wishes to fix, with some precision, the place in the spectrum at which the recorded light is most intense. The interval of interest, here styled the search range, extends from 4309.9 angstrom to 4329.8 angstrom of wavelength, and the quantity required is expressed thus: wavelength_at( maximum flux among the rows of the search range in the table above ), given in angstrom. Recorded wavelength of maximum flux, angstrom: 4319.36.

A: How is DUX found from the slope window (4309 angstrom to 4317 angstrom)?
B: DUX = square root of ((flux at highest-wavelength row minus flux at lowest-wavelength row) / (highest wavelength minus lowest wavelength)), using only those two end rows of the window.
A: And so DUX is 0.4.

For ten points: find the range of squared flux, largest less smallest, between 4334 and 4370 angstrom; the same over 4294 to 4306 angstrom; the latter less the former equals -123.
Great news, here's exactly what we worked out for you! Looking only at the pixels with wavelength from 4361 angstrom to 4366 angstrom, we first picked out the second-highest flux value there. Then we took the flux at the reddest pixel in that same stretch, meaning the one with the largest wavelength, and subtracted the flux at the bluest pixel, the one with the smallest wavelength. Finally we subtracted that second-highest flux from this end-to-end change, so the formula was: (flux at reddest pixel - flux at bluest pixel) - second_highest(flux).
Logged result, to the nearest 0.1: -15.7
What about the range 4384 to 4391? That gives -18.4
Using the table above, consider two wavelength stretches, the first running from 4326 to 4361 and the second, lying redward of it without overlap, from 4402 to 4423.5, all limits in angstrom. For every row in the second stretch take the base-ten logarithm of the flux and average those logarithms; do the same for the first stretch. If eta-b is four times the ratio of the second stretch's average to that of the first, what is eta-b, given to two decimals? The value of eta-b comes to 4.08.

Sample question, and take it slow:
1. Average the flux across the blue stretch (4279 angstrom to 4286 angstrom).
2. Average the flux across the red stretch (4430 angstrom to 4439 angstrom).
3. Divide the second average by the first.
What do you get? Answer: 0.84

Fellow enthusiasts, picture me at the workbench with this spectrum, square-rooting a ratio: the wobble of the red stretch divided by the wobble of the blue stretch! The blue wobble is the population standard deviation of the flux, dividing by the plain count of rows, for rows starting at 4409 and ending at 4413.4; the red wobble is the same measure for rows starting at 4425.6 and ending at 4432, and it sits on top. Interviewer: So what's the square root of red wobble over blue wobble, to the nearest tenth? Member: 3.4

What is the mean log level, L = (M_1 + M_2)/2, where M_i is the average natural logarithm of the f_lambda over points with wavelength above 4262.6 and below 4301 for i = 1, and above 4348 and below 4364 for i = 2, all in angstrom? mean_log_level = 2.74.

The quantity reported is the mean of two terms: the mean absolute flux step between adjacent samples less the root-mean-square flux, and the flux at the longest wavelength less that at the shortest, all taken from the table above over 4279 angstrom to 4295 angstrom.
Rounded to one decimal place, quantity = -8.2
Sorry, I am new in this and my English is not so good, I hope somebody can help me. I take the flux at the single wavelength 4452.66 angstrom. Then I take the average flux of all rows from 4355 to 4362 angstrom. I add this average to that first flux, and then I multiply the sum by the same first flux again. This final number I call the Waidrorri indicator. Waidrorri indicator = 473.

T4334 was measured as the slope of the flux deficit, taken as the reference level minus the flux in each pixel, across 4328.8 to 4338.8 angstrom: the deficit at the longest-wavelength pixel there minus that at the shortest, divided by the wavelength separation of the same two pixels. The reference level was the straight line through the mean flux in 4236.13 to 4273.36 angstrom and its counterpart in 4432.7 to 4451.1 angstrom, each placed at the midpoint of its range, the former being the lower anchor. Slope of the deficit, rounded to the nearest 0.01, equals 0.48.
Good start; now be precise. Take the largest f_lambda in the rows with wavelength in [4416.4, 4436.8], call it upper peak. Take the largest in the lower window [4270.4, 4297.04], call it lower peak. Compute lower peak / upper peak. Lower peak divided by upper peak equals 1.04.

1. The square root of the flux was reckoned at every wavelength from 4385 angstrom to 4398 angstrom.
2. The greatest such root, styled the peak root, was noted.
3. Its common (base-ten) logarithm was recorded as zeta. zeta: 0.626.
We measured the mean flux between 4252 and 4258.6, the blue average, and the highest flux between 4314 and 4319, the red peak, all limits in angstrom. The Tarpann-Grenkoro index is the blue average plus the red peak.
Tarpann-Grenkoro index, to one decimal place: 31.9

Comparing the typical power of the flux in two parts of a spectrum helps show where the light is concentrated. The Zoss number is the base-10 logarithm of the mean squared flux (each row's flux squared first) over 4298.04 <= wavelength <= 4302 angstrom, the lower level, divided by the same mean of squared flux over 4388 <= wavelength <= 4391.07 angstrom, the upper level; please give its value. -0.17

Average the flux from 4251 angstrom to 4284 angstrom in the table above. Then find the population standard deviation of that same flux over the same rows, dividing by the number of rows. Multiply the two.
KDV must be 9.6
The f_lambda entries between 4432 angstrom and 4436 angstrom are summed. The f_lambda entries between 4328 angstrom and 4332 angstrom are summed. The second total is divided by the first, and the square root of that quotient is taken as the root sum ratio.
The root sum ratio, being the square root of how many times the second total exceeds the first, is 1.07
